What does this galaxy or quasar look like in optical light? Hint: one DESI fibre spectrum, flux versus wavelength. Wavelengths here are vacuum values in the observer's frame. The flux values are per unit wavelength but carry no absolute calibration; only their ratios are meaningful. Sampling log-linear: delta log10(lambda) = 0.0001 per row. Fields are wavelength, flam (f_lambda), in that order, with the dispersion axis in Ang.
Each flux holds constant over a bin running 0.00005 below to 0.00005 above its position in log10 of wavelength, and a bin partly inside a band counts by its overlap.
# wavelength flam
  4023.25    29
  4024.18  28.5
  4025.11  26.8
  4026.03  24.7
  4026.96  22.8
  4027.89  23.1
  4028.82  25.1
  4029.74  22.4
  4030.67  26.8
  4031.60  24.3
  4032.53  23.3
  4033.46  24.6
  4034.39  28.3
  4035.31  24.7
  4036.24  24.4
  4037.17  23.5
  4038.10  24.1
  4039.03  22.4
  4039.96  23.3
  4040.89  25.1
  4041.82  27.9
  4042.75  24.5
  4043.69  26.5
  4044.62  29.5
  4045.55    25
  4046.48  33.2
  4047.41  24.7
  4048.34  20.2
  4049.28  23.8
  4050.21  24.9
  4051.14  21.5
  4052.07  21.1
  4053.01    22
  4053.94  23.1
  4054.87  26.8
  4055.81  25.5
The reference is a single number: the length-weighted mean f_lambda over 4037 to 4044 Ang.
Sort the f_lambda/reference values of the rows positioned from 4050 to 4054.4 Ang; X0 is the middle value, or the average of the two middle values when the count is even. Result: 0.89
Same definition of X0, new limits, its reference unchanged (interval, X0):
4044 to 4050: 1.01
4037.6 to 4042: 0.98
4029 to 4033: 0.97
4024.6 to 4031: 1.00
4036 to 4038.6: 0.98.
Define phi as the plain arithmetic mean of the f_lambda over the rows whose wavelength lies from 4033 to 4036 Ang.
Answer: 25.9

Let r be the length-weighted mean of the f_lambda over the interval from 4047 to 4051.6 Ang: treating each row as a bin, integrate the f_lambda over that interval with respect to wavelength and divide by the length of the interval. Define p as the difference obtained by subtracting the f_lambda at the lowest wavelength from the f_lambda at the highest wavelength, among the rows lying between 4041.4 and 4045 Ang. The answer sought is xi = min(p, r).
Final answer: 1.6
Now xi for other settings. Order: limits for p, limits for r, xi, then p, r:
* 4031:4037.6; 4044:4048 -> -0.8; -1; 27.8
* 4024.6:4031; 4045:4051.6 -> 0.0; 0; 24.8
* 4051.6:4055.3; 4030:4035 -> 5.7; 6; 25.3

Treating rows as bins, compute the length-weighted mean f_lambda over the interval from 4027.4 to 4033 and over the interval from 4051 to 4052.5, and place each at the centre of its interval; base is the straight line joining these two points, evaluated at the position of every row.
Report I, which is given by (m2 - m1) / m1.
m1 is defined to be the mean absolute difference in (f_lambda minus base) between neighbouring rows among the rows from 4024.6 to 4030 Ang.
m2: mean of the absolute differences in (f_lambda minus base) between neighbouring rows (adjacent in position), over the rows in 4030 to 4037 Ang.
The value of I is 0.14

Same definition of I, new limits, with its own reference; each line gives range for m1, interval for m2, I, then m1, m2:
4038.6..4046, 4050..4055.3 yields -0.28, 2.7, 1.9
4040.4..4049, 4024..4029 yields -0.66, 4.6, 1.6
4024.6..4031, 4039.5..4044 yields 0.15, 2.2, 2.6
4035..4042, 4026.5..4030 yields 0.31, 1.3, 1.7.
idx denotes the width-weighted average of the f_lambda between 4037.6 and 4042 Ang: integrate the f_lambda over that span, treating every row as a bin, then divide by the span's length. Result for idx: 24.3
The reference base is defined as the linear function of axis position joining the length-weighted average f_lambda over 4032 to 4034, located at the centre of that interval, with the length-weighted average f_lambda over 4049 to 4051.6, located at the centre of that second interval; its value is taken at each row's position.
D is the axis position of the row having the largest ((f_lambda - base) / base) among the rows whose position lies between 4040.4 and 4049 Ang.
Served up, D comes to 4046.48 Ang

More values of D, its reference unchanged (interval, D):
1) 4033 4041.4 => 4034.39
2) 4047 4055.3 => 4054.87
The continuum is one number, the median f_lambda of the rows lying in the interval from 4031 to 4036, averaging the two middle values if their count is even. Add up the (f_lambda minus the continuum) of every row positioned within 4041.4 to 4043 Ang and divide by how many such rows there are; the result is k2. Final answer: 1.6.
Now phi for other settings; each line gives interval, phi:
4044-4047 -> 29.2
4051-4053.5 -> 21.5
